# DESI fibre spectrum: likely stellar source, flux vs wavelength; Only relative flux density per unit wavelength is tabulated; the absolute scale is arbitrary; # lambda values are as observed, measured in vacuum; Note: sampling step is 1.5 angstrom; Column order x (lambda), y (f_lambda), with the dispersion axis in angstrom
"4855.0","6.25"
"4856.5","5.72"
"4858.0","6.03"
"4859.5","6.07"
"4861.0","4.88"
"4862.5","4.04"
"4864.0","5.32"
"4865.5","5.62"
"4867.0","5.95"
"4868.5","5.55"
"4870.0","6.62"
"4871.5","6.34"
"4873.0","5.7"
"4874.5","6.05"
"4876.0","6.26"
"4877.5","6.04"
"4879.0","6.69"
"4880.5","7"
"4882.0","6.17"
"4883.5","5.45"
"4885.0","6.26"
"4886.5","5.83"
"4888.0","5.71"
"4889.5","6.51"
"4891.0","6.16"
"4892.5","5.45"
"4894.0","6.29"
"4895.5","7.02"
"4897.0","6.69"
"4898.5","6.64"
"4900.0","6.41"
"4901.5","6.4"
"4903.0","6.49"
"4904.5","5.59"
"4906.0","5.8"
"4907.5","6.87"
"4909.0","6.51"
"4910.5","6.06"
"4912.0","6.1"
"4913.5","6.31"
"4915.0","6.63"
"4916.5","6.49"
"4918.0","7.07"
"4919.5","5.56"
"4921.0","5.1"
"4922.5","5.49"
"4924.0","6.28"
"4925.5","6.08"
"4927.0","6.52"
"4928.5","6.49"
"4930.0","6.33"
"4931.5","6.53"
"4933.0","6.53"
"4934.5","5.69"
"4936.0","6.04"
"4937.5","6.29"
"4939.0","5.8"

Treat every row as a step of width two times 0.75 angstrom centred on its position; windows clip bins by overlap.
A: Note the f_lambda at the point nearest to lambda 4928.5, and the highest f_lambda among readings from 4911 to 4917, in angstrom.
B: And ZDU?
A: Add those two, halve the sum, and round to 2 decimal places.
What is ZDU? 6.56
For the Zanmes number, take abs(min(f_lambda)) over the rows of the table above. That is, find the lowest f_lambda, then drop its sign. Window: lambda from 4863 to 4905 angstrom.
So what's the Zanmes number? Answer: 5.3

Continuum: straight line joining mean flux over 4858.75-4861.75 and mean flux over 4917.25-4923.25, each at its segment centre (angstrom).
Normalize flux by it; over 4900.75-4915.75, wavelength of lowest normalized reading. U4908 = 4904.5 angstrom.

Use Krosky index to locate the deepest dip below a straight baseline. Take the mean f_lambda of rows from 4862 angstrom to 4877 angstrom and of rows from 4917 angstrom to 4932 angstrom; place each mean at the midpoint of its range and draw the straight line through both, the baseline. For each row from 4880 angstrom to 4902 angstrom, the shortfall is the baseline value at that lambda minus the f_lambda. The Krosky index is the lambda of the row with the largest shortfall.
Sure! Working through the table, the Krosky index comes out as 4892.5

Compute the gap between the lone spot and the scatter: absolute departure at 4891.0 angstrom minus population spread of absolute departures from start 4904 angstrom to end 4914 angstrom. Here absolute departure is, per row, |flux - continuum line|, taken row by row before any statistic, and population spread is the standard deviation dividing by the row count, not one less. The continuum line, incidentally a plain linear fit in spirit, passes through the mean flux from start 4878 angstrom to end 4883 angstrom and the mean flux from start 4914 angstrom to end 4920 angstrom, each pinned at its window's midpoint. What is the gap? 0.1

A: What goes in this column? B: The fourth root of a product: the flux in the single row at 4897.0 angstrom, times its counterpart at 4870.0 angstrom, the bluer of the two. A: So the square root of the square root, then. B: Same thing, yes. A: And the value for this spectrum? 2.58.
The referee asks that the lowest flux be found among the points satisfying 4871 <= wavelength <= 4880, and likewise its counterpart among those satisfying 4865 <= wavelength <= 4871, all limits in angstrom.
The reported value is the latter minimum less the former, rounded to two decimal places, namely -0.15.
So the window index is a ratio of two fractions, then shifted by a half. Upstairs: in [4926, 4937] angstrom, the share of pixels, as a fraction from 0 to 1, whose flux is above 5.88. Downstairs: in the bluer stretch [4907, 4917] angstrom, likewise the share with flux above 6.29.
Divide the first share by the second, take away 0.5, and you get 0.7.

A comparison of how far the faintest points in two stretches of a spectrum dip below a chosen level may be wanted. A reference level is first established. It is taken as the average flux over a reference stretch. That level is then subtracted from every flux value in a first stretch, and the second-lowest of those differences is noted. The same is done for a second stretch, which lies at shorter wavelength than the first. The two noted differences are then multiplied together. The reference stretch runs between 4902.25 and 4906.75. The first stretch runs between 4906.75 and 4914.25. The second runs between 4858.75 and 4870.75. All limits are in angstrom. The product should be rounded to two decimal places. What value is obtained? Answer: -0.15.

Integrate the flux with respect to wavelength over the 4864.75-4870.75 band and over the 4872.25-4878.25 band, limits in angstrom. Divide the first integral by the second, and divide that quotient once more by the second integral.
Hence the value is 0.027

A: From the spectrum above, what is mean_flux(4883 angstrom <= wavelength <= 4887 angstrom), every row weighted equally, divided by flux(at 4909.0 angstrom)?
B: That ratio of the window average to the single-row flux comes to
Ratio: 0.90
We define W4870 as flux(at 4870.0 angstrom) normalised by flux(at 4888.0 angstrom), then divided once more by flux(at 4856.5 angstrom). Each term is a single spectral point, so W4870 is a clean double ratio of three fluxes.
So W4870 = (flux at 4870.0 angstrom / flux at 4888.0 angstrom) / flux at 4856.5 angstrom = 0.203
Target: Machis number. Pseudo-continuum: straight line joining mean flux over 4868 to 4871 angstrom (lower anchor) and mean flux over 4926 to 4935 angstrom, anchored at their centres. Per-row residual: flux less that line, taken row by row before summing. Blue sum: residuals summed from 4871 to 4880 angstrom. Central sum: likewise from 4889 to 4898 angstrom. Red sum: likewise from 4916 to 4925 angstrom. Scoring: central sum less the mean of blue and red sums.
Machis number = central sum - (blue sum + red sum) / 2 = 1.7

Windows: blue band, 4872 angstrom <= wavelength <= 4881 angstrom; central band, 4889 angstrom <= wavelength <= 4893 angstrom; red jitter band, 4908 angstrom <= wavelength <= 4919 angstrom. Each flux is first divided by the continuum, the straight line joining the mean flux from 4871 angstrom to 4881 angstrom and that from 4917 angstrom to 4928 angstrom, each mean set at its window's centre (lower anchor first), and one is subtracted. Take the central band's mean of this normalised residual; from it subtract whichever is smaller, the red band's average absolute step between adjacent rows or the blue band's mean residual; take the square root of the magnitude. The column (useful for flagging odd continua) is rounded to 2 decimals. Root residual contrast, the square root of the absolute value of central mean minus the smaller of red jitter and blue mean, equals 0.16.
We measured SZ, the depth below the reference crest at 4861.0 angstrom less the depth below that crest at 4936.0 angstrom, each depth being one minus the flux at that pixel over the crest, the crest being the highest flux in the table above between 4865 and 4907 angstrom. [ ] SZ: 0.17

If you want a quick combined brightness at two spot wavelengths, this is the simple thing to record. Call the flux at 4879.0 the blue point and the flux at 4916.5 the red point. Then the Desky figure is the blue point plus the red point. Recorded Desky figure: 13.2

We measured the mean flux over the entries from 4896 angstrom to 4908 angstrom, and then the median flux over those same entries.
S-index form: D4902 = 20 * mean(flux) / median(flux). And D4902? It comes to 19.7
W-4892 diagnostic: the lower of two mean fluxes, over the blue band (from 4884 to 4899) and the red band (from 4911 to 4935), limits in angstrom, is 6.20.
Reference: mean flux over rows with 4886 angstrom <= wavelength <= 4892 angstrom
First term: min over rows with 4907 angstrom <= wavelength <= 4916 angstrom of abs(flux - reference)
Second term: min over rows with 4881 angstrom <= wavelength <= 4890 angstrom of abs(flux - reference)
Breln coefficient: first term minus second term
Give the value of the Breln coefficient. -0.11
